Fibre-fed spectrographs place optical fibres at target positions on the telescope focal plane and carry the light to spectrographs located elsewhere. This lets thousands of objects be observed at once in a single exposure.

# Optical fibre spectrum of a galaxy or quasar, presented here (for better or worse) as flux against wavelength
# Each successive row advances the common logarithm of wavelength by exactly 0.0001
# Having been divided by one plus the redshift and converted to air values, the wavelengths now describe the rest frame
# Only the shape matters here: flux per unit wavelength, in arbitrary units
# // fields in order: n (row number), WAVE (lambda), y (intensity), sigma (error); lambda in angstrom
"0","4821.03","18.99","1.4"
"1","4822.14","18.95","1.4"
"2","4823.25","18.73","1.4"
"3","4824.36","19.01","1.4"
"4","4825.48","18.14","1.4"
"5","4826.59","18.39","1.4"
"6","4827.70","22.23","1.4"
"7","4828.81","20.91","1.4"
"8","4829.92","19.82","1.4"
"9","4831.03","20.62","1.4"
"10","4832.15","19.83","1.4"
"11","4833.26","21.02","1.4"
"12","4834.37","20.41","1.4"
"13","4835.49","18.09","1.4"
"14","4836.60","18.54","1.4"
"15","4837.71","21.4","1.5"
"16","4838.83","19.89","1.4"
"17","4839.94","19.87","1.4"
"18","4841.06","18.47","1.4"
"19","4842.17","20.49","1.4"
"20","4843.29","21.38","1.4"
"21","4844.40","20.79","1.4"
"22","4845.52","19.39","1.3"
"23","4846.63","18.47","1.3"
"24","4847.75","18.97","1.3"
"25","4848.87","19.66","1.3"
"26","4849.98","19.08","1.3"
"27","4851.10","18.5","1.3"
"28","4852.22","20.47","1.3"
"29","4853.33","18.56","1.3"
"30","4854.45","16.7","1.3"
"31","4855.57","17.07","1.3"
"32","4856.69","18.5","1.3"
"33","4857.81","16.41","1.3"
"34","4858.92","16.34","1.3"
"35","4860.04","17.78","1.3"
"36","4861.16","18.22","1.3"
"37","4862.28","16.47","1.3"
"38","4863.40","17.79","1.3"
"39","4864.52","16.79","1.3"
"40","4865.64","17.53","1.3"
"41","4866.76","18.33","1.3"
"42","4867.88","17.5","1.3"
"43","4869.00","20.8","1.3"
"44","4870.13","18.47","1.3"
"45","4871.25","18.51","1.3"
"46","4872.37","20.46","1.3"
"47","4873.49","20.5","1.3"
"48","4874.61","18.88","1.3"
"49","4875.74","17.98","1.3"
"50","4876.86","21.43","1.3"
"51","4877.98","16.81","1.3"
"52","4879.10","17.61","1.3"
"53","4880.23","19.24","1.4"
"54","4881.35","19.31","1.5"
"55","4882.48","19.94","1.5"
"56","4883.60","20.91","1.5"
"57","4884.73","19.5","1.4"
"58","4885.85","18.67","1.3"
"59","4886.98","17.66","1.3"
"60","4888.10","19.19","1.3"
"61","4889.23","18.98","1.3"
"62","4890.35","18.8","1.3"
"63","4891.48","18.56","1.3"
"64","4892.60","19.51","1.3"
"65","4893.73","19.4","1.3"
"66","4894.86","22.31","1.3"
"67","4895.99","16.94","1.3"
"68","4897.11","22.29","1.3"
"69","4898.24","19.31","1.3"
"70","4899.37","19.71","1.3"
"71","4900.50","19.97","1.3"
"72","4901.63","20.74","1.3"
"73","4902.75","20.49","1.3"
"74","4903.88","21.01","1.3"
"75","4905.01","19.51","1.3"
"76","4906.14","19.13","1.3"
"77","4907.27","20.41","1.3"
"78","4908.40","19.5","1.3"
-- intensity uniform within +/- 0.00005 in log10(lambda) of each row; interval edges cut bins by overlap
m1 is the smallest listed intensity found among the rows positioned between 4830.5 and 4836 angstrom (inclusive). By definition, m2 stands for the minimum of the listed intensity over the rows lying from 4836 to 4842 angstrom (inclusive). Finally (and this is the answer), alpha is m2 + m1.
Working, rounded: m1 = 18.09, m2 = 18.47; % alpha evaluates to 36.6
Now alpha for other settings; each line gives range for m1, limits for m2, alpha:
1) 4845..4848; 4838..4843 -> 36.9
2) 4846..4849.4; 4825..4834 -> 36.6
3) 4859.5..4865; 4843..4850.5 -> 34.9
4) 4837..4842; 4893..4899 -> 35.4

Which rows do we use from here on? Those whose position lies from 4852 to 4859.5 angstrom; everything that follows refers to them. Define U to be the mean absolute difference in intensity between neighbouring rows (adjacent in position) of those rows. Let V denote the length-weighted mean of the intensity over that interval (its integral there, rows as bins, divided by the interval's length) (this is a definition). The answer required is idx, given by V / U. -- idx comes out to 13.7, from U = 1.29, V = 17.6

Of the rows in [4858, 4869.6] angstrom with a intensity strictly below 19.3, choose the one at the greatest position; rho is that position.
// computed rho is 4867.88 angstrom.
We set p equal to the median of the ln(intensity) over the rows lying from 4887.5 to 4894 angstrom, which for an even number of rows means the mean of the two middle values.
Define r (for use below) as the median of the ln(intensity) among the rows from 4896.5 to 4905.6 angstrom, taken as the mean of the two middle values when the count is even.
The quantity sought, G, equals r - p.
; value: 0.058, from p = 2.95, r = 3.01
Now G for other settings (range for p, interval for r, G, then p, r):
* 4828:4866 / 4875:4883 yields 0.025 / 2.93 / 2.96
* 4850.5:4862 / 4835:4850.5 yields 0.081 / 2.89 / 2.97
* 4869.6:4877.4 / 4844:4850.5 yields 0.019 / 2.94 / 2.96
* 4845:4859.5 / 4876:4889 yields 0.039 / 2.92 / 2.96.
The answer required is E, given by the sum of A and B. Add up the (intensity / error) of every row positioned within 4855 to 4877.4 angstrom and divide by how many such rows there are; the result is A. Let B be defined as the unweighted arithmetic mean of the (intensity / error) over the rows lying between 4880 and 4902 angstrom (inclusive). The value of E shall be 28.7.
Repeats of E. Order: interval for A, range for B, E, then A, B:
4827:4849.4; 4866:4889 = 28.7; 14.5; 14.3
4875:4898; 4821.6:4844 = 28.5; 14.4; 14.1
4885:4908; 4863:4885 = 29.2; 15.1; 14.1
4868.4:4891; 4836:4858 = 28.6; 14.3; 14.2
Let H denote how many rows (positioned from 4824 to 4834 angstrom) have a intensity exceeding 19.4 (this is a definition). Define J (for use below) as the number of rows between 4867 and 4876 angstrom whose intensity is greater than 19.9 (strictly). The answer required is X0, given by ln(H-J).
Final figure 1.1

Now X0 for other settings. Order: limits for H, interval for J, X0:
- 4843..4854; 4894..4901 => 0.0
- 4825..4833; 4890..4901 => 0.7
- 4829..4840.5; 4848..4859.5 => 1.9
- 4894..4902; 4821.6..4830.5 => 1.1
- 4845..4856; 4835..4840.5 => 0.0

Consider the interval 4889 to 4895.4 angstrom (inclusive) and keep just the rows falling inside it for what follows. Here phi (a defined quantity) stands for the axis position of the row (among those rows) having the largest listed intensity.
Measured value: 4894.86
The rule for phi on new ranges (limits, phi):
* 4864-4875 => 4869.00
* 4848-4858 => 4852.22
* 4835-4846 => 4837.71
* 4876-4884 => 4876.86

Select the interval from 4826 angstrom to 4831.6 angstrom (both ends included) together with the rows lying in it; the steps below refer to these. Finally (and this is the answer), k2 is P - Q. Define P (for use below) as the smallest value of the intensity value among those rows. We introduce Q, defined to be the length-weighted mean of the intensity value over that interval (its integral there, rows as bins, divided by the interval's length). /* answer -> -2.0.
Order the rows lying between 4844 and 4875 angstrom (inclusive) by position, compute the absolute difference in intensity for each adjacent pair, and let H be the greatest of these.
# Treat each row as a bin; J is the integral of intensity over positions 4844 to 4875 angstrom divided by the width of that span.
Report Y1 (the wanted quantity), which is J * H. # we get 61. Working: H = 3.3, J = 18.45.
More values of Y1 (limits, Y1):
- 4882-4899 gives 105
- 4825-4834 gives 77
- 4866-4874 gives 63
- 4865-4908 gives 104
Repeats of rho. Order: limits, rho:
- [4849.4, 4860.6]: 4860.04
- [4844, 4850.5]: 4849.98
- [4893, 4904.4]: 4895.99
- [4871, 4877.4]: 4875.74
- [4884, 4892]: 4891.48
